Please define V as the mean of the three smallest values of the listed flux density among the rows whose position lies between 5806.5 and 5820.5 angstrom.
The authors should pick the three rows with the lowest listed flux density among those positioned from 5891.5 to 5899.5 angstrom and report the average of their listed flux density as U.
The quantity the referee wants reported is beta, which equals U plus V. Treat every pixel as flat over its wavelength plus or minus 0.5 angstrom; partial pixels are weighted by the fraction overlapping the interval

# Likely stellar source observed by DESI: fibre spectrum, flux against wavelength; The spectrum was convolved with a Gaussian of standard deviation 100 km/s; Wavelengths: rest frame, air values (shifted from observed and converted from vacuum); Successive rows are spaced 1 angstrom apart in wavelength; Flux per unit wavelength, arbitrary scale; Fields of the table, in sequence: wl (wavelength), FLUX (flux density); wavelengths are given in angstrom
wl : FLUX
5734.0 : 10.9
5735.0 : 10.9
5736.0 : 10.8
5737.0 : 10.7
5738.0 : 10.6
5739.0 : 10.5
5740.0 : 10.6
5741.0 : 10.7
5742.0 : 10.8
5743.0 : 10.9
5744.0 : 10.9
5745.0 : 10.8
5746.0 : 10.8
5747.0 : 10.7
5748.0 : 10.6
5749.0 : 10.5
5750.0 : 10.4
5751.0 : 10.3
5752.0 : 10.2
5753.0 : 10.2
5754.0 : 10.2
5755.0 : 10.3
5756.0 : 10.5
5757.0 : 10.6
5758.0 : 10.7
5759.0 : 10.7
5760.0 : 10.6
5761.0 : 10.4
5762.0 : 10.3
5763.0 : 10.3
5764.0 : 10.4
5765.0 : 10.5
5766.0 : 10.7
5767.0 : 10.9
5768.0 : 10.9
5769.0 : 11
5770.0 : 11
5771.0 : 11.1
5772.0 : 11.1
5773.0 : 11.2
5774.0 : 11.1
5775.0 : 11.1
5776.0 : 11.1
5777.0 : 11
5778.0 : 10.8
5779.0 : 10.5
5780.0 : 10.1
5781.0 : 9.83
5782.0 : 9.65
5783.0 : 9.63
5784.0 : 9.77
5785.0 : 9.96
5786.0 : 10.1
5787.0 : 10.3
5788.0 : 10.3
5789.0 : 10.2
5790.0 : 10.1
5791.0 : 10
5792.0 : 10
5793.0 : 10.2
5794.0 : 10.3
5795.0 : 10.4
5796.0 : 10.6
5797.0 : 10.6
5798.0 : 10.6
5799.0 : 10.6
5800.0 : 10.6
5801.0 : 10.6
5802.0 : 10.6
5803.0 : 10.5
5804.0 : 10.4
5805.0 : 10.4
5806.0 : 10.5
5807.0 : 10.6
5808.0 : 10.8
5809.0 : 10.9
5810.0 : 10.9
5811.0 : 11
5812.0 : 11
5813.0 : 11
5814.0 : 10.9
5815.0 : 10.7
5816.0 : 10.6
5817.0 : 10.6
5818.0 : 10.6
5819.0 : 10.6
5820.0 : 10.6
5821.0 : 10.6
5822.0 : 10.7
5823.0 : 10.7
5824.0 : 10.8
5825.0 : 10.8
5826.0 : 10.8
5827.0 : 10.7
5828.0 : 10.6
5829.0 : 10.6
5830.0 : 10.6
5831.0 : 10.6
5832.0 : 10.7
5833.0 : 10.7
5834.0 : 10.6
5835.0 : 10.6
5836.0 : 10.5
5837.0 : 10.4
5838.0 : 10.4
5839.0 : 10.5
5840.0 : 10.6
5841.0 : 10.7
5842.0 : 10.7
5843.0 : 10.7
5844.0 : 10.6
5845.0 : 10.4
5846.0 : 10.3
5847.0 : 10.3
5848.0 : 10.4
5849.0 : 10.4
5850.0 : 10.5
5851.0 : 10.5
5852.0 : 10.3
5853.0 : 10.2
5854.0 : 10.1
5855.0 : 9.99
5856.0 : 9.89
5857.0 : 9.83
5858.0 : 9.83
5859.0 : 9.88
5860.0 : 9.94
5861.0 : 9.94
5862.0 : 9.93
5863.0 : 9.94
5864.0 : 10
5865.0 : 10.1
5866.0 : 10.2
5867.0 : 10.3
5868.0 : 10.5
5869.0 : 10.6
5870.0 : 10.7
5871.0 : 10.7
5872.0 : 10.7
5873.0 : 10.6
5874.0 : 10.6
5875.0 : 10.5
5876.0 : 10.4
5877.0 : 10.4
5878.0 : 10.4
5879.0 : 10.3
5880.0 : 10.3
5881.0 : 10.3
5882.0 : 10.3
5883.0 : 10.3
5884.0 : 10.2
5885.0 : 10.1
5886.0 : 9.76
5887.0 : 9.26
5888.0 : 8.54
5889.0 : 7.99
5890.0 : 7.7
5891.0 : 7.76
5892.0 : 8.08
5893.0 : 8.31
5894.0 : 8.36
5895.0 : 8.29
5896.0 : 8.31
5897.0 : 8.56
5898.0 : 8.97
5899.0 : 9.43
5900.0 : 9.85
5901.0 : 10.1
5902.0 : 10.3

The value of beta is 18.8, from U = 8.2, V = 10.6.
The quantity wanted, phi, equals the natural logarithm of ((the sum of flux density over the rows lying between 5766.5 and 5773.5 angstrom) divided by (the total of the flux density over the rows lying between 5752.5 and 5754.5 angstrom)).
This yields 1.33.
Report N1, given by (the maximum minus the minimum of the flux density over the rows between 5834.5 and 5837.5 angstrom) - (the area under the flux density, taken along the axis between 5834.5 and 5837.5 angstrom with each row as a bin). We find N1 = -31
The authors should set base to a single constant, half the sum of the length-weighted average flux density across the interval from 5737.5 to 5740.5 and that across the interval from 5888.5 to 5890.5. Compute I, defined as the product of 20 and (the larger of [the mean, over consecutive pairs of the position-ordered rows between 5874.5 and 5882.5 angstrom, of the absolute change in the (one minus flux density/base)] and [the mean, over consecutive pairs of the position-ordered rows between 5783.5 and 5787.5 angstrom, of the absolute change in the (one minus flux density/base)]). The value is 0.38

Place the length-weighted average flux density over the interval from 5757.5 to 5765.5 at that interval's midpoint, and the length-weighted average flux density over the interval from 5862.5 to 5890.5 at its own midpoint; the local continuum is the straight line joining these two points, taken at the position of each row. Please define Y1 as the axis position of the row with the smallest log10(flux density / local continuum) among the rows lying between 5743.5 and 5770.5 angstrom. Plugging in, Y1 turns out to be 5752.0 angstrom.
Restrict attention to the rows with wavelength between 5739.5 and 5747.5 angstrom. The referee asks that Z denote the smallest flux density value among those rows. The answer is 10.6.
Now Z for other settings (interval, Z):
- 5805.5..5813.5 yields 10.5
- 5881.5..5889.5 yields 7.99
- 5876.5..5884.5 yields 10.2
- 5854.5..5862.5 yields 9.83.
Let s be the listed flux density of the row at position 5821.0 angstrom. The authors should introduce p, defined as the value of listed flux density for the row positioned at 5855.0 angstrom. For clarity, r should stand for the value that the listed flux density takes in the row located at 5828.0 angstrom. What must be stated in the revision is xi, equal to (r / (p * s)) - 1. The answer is -0.900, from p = 9.99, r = 10.6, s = 10.6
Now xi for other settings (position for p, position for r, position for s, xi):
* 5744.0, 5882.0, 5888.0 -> -0.889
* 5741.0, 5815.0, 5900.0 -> -0.898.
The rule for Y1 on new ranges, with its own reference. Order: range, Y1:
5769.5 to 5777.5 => 5770.0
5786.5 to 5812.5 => 5791.0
